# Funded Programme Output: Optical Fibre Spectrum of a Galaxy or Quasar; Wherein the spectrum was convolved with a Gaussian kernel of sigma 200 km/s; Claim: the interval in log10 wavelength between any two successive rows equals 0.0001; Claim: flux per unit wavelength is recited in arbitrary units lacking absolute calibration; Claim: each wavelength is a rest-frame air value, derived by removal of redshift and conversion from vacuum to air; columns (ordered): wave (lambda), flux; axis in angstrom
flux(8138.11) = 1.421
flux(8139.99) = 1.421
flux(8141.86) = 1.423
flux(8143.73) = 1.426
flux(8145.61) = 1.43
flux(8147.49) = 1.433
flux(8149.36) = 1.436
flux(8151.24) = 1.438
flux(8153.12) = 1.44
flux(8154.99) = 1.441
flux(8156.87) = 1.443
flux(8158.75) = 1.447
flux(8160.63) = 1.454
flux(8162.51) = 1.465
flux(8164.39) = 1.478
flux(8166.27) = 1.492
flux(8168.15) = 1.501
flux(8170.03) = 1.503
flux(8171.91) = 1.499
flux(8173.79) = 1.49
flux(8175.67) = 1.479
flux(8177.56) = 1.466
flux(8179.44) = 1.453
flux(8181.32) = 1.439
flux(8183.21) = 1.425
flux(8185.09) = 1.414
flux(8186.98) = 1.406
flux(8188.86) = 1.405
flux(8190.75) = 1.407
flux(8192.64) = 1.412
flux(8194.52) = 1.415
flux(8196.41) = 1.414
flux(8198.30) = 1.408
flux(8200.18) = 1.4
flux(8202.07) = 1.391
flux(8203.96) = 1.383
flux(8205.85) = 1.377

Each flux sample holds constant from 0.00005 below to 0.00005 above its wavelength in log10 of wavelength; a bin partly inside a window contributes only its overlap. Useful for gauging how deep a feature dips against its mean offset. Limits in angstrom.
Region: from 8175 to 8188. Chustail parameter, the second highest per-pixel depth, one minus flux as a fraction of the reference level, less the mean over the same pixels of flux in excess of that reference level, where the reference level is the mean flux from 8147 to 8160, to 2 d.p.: 0.02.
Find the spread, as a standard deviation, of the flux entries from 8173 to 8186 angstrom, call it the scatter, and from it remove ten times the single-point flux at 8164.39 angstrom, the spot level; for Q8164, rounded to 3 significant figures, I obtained -14.8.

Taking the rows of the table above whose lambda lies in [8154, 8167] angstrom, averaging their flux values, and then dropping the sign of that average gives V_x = 1.460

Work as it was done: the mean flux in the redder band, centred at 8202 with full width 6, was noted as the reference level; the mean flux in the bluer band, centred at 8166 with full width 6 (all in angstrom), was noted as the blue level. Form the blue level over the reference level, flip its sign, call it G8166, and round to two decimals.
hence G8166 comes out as -1.07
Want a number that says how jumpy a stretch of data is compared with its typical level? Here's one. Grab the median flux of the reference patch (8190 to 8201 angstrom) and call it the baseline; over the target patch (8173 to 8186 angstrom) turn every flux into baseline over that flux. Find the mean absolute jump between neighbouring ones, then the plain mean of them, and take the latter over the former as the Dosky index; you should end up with 115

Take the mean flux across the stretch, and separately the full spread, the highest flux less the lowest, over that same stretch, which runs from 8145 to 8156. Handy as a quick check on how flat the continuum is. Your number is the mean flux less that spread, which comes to 1.43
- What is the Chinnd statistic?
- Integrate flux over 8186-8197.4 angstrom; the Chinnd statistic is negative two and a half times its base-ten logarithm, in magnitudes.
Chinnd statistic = -3.01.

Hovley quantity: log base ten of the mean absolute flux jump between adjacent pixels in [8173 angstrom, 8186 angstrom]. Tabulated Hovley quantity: -1.90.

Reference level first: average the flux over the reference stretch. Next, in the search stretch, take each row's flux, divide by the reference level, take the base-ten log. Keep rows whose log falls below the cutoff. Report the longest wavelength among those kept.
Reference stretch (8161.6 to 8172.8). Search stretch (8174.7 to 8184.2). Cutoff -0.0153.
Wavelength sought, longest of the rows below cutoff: 8183.21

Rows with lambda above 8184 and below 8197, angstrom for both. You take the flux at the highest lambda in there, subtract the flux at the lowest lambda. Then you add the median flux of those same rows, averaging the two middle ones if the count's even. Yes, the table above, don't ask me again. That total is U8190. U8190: 1.41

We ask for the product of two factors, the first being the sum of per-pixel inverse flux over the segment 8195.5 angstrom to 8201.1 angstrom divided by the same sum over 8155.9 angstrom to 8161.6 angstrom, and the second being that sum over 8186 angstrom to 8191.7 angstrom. 2.20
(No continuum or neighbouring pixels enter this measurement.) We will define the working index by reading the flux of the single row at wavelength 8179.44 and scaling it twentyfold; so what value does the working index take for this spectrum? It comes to 29.1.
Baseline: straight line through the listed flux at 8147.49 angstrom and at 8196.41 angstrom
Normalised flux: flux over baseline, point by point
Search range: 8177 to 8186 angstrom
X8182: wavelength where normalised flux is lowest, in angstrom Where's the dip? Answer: 8185.09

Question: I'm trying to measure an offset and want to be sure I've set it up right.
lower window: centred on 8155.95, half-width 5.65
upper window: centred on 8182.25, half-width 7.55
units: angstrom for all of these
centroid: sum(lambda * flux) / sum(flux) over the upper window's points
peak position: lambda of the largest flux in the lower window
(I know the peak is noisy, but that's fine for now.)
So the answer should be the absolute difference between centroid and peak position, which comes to 21.6 angstrom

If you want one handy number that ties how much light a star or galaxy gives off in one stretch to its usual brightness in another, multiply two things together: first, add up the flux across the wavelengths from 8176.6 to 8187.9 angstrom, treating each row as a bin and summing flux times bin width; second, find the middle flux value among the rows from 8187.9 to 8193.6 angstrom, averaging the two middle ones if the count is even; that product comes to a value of 23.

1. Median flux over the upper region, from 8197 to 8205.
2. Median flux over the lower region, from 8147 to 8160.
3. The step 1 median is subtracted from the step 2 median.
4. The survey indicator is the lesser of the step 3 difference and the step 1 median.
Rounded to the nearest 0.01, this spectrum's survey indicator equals 0.04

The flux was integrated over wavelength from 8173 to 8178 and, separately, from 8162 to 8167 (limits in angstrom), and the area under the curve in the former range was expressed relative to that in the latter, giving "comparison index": 1.00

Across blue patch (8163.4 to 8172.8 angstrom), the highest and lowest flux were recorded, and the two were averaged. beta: 1.49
